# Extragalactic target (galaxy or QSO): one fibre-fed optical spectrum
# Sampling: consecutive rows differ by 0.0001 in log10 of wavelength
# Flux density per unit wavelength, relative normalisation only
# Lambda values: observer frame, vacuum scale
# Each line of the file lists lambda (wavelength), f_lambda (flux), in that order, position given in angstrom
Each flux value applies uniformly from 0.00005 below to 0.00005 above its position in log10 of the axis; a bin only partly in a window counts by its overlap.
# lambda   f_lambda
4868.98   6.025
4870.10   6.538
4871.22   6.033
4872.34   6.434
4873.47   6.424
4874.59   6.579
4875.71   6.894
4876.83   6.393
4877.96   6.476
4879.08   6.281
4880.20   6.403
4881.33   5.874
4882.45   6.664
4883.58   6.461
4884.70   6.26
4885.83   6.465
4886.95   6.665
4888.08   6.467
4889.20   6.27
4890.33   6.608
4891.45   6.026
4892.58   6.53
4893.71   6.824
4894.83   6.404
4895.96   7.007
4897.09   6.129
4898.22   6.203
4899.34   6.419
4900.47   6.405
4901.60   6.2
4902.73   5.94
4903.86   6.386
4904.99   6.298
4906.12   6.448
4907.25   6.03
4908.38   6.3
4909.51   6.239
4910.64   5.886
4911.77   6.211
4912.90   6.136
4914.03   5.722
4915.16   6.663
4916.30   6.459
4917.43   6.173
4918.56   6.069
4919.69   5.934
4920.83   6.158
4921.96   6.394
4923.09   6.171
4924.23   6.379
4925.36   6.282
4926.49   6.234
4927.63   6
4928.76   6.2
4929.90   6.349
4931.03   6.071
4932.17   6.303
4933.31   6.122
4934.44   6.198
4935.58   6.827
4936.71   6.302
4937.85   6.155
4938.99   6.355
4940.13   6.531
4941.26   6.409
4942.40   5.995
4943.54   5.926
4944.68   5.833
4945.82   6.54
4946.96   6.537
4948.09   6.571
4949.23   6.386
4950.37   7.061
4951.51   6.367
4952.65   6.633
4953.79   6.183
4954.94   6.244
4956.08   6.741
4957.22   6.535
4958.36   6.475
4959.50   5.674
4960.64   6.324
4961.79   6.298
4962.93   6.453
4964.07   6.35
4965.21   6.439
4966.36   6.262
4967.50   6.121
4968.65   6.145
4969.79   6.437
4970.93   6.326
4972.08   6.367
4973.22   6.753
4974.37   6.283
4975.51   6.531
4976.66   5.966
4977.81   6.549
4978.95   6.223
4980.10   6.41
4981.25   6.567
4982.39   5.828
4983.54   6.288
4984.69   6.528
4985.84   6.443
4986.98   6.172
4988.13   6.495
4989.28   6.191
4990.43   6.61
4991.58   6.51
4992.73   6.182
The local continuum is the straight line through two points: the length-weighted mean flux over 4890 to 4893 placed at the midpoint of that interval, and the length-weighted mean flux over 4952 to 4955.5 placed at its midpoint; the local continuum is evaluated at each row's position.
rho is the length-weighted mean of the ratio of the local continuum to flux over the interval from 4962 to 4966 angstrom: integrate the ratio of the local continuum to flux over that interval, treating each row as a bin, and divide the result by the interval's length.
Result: 0.99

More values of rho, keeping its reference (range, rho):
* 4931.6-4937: 1.00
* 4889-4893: 1.00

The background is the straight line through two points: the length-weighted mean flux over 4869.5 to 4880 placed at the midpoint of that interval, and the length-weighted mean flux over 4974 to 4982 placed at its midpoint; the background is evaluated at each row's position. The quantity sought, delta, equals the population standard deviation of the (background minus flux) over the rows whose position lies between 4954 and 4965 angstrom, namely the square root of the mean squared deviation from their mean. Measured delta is 0.28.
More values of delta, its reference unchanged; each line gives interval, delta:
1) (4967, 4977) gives 0.22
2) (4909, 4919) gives 0.26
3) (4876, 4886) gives 0.21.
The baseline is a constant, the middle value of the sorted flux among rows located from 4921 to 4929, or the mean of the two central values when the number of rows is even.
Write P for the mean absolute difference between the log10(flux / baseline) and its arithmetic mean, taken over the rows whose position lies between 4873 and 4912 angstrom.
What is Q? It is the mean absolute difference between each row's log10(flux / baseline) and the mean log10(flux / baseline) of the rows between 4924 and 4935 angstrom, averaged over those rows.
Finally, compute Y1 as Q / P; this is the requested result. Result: 0.50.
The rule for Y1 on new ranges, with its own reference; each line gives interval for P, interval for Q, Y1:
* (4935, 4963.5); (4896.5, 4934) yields 0.66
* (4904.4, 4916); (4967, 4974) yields 0.77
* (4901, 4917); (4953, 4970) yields 0.87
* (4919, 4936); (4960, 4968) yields 0.56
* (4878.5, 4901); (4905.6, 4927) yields 0.89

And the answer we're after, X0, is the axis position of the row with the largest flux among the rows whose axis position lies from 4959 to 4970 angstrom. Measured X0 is 4962.93 angstrom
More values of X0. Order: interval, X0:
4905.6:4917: 4915.16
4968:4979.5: 4973.22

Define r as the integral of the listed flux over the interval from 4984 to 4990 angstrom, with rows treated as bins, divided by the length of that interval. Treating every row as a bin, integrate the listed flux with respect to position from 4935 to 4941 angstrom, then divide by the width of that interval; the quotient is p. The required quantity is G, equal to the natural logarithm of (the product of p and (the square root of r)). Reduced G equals 2.79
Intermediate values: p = 6.43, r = 6.37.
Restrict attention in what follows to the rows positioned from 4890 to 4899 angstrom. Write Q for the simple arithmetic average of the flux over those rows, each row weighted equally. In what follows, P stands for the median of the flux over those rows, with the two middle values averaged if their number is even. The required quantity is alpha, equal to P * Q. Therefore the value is 41.8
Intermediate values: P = 6.47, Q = 6.47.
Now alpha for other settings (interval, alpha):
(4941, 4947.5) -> 38.5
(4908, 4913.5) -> 38.2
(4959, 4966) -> 39.6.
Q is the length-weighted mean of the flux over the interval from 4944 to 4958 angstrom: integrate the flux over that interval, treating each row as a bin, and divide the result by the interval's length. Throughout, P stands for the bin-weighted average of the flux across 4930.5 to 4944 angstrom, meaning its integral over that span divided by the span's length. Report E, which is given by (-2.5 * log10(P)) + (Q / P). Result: -0.96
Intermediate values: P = 6.27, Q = 6.47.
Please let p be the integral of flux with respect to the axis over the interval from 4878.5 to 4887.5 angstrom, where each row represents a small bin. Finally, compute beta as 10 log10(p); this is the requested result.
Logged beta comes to 17.6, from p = 57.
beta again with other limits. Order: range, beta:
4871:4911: 24.1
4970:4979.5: 17.8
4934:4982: 24.8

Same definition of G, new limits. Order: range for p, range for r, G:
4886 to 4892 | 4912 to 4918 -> 2.77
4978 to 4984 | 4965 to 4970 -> 2.75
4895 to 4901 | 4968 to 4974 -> 2.79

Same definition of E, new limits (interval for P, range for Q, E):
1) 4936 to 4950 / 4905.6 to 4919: -1.02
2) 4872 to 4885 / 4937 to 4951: -1.03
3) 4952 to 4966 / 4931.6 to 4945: -1.02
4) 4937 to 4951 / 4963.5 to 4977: -1.01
